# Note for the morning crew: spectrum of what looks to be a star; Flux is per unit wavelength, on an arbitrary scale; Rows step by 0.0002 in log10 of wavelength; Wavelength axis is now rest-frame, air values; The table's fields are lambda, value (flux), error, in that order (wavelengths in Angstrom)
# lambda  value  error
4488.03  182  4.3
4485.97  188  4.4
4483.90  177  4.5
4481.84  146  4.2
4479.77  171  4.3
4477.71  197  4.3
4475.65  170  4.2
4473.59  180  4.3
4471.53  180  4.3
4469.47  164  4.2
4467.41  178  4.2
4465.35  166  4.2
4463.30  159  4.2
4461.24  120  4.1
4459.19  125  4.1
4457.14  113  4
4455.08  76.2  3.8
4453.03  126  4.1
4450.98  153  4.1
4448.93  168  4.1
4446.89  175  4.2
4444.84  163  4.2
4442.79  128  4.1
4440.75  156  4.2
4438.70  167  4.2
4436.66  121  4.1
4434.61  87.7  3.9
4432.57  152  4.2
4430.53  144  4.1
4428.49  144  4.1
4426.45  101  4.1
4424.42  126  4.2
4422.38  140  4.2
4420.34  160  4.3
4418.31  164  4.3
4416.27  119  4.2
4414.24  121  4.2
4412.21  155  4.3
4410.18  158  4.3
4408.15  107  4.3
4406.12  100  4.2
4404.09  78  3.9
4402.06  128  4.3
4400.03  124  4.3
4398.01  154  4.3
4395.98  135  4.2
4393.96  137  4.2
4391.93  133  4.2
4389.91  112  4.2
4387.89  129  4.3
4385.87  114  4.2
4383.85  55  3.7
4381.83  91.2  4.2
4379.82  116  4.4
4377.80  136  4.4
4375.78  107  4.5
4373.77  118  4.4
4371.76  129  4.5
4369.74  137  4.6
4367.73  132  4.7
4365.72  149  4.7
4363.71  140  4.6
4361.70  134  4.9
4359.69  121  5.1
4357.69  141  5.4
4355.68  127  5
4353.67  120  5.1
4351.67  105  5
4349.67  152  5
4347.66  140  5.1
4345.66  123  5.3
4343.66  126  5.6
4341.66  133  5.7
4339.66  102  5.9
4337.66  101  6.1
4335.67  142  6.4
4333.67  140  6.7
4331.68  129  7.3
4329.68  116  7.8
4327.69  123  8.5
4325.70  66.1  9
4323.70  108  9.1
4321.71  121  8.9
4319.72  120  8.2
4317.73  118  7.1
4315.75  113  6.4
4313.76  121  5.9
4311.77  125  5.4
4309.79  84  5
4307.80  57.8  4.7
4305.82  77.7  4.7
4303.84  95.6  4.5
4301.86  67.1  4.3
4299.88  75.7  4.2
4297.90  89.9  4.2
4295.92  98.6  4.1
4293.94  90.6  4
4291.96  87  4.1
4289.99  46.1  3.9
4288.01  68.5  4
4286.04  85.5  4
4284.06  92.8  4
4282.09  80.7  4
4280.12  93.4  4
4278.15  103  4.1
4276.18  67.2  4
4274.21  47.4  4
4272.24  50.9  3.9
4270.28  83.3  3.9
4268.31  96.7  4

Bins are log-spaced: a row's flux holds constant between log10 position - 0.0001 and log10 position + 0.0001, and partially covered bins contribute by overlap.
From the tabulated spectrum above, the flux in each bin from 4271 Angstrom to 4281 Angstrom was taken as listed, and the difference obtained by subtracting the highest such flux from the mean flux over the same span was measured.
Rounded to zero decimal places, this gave -31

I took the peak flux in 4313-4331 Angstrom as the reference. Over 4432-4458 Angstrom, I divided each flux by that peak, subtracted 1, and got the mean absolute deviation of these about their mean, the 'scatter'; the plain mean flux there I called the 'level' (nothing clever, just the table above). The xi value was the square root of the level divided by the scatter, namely 25.2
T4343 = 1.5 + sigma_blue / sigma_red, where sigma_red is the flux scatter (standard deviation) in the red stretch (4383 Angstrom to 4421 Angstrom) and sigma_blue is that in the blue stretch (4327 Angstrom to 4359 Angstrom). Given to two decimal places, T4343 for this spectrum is 2.03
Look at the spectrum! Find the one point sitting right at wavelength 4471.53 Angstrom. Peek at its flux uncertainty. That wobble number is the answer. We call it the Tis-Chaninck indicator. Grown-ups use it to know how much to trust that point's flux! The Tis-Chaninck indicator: 4.30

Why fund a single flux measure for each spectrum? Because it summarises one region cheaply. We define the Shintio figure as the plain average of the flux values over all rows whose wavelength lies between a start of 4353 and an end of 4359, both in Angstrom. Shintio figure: 129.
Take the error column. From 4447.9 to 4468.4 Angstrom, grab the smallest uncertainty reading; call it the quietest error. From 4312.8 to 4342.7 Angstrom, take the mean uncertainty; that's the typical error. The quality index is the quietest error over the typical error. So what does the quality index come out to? 0.52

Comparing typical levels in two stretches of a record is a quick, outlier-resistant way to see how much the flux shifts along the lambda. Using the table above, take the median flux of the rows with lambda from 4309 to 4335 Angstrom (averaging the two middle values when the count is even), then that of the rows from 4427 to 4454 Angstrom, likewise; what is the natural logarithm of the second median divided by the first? 0.24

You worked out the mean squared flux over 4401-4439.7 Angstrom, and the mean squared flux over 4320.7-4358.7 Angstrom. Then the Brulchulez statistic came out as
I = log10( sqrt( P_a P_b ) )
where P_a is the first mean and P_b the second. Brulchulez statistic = 4.2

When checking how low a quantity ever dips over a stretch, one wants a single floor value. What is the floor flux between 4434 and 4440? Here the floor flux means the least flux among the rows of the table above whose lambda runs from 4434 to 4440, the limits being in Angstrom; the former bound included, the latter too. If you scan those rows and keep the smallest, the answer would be 87.7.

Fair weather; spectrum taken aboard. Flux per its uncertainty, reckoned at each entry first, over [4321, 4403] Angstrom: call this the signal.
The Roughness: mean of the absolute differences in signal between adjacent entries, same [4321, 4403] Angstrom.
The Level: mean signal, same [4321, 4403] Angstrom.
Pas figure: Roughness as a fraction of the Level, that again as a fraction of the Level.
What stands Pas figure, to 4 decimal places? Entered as 0.0058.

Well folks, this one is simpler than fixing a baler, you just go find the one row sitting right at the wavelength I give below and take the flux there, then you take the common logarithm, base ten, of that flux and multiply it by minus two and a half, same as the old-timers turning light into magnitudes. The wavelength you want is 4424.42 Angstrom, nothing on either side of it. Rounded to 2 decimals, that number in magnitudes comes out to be -5.25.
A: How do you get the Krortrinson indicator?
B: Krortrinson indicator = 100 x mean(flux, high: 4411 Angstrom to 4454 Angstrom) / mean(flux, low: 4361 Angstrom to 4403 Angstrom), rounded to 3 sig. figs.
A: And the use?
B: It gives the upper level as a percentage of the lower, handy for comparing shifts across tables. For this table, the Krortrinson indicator 114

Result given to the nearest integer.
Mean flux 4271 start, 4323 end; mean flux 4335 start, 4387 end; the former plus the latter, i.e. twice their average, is 210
